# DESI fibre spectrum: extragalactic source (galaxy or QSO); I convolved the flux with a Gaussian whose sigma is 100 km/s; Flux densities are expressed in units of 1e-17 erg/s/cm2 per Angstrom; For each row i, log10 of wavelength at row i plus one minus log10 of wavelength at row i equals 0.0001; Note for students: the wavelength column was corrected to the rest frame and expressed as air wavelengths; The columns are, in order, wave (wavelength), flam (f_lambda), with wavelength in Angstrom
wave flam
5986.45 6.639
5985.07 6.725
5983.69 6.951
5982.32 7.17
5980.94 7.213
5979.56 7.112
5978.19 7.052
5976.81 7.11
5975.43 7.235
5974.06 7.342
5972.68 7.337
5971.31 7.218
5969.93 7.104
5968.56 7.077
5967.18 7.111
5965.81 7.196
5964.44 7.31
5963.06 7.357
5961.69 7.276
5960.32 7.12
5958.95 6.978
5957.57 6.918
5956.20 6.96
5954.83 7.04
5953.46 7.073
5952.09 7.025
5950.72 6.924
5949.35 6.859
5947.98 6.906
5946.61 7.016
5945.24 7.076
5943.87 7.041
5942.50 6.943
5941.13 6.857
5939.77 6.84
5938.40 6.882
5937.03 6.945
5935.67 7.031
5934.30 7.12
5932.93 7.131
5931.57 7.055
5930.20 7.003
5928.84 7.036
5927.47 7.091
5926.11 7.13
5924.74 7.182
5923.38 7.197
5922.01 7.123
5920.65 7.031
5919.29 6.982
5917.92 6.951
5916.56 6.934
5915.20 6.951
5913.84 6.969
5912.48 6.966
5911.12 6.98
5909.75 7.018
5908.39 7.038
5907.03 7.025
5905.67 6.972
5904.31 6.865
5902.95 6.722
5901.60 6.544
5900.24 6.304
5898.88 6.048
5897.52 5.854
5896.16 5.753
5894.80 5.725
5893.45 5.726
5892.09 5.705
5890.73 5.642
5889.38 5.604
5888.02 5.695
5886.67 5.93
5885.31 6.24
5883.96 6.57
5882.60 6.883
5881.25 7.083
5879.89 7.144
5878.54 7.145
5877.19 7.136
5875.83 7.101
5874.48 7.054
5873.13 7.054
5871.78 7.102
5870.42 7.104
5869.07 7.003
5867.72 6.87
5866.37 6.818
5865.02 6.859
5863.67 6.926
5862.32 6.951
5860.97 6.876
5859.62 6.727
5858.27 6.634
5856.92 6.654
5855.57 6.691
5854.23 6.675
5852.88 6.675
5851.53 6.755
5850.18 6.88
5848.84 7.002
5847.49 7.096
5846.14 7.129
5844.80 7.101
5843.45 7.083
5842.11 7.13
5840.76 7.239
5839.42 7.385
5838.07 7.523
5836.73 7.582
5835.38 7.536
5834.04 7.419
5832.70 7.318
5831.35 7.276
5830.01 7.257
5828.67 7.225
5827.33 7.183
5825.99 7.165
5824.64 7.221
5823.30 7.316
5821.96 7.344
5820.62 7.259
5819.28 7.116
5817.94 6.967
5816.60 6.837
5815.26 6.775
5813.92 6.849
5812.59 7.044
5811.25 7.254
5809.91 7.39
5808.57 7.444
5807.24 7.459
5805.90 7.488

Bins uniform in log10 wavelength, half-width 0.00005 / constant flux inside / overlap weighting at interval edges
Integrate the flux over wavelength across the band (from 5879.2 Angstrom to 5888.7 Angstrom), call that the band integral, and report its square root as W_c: 7.86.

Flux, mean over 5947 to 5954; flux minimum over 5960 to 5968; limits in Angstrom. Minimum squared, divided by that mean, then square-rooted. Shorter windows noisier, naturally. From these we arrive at 2.70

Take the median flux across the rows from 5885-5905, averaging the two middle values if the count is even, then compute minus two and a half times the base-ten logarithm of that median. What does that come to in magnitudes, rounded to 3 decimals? -1.919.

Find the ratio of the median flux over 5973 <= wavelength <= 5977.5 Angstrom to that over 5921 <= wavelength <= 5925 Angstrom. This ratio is 1.01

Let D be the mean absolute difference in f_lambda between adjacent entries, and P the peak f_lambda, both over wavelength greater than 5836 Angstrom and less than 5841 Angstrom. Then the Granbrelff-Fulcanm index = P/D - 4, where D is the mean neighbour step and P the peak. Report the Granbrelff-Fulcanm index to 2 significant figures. 62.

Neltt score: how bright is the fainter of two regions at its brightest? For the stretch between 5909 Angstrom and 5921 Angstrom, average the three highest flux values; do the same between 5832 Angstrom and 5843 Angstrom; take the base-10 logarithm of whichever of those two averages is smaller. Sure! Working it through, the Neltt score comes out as 0.846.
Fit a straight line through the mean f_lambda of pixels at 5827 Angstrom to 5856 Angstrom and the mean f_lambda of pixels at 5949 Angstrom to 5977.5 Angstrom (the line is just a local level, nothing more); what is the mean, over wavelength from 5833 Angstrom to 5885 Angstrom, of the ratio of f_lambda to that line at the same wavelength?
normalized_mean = 0.98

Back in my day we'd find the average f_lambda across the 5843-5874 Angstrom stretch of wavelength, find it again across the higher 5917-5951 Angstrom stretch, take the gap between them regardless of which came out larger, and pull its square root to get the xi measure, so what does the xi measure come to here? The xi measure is 0.34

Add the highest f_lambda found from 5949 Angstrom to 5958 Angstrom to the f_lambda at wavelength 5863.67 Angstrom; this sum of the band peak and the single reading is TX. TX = 14.0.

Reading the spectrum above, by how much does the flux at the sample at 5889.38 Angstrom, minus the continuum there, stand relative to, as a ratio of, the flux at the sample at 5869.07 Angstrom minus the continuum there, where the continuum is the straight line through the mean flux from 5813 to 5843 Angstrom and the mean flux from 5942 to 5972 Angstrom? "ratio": 9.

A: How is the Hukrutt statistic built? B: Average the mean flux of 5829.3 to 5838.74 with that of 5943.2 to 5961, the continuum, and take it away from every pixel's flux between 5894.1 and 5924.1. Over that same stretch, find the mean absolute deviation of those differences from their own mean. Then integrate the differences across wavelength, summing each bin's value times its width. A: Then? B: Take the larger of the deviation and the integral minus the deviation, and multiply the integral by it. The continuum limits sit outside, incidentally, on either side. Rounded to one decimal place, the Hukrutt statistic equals -5.4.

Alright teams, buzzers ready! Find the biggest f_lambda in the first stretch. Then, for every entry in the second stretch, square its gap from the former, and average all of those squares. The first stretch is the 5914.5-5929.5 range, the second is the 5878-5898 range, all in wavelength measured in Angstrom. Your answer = 1.4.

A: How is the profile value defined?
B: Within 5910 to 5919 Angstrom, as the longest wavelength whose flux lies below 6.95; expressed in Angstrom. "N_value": 5916.56 Angstrom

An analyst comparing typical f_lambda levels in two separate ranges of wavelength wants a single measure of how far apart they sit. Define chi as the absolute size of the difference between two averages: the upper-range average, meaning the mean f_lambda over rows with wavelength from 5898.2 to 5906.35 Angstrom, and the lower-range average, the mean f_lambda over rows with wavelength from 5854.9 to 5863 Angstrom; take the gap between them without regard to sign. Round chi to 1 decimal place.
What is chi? 0.2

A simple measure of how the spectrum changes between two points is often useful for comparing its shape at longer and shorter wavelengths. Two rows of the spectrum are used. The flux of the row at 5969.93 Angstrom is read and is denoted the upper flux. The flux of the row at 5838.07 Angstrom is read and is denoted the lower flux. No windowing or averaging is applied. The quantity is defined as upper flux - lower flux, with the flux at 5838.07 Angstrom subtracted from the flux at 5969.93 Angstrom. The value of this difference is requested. -0.42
